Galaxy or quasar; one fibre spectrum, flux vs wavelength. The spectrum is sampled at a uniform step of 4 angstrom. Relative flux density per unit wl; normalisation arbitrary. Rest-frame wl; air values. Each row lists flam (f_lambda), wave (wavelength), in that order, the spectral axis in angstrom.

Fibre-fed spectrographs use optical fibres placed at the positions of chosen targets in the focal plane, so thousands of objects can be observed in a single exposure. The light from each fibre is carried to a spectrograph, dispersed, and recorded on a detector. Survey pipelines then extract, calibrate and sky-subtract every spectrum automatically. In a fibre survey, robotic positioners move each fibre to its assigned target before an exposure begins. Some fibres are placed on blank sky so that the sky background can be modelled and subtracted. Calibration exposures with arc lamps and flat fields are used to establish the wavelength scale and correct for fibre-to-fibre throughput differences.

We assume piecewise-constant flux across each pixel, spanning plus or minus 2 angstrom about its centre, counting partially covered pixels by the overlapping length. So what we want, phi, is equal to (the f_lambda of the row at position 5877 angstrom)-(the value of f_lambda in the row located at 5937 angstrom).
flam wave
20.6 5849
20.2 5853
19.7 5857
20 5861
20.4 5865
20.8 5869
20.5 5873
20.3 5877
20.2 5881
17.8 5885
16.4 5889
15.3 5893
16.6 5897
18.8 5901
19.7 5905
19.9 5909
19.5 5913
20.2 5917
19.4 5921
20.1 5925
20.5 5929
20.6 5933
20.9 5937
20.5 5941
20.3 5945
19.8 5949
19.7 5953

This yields -0.6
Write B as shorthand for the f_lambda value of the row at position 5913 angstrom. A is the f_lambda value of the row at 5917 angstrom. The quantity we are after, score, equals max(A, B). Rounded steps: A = 20.2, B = 19.5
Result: 20.2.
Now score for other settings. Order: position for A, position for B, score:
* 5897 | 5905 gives 19.7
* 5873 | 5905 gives 20.5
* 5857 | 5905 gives 19.7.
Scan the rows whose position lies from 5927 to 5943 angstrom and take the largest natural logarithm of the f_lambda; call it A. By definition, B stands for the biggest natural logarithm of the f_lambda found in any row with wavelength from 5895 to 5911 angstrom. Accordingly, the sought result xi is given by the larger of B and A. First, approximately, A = 3.040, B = 2.99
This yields 3.04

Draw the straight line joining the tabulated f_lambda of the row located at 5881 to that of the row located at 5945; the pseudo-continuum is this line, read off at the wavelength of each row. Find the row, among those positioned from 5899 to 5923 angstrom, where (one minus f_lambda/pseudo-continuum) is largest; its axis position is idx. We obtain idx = 5901 angstrom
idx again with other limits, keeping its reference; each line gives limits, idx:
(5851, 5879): 5857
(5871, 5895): 5893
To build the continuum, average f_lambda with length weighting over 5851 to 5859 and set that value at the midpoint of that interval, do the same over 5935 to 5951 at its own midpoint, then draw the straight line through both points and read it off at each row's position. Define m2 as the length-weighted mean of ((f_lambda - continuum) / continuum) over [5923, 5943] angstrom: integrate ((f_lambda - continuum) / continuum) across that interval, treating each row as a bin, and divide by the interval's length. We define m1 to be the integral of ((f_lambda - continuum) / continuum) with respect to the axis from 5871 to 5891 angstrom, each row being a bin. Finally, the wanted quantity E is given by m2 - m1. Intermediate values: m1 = -1.0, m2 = 0.0095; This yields 1.0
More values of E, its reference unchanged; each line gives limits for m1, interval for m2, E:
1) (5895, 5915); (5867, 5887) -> 1.3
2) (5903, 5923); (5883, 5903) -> 0.3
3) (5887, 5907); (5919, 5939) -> 2.8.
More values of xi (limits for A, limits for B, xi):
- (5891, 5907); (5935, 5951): 3.04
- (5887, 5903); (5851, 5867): 3.02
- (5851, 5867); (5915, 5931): 3.02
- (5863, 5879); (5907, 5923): 3.03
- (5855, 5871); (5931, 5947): 3.04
